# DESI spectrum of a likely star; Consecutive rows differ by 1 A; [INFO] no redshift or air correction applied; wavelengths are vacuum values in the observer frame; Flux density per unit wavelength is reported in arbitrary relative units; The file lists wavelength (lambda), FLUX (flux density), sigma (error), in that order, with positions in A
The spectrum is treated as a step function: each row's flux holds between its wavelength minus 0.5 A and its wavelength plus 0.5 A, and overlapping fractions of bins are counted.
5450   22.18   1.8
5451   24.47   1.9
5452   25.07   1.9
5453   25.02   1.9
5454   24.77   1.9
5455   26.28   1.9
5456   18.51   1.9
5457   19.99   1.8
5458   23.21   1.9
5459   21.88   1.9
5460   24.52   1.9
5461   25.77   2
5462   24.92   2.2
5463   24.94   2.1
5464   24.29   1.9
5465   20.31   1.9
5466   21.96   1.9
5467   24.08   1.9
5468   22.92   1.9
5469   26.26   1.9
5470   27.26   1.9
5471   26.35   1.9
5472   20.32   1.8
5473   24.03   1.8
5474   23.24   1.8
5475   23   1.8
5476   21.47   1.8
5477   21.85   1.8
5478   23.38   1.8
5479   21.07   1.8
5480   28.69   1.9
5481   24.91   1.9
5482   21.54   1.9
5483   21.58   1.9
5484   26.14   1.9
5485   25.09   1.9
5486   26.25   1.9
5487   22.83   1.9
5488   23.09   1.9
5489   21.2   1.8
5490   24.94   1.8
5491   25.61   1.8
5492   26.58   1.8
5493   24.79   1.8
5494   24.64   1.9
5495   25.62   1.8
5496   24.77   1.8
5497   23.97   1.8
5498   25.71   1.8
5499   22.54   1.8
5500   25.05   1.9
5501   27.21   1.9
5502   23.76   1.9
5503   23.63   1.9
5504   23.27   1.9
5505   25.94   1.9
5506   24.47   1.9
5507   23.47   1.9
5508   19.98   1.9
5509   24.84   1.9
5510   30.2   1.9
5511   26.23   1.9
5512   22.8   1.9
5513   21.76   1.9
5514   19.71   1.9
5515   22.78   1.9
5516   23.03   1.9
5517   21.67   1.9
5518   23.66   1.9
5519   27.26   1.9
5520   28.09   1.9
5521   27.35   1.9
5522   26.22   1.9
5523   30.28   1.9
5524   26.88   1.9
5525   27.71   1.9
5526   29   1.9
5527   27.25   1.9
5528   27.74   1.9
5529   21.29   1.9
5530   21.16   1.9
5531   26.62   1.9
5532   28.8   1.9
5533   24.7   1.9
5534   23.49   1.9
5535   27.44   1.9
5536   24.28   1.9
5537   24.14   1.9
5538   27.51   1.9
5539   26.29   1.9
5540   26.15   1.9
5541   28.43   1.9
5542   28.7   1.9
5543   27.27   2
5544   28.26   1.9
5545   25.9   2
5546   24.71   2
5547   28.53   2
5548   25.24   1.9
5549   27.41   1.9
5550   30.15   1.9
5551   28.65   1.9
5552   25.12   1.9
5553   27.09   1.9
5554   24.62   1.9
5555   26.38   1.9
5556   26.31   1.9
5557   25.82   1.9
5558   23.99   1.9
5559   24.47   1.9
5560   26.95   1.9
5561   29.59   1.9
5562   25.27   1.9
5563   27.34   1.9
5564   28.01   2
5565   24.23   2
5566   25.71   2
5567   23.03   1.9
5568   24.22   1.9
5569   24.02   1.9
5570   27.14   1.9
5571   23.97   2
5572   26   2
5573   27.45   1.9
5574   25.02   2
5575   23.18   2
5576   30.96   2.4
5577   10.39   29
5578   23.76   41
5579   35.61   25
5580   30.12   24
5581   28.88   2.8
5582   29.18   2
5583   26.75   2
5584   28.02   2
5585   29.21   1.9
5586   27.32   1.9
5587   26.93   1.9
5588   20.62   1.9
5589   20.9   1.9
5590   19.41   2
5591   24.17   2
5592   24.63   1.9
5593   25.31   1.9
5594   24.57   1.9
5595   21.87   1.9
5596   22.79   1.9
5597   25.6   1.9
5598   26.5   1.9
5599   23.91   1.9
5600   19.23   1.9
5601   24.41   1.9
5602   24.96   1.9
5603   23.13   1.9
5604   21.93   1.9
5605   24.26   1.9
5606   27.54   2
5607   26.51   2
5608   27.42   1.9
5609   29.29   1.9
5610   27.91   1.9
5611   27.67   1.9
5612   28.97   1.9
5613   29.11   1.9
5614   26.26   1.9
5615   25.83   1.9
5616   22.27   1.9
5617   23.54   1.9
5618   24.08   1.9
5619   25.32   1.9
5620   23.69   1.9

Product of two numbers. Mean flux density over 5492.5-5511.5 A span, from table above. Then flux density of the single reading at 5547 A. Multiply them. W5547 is 706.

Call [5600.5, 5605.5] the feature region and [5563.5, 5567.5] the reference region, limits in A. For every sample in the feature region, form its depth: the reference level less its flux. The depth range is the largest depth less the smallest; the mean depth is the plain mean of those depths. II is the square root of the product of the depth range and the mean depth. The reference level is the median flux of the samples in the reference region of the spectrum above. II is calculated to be 1.9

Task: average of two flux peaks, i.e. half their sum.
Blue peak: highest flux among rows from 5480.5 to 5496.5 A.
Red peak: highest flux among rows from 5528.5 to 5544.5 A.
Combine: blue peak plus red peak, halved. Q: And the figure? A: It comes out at 27.7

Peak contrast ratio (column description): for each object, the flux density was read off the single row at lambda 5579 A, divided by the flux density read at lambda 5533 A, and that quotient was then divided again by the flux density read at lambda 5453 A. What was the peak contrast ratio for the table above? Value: 0.058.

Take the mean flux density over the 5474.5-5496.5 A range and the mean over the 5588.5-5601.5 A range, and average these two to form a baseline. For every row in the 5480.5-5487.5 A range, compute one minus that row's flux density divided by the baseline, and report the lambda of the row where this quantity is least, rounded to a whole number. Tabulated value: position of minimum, 5486 A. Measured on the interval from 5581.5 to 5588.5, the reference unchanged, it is 5585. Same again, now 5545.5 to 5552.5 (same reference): 5550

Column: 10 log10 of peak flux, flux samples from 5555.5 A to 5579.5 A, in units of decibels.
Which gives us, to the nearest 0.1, 15.5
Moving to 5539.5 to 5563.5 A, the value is 14.8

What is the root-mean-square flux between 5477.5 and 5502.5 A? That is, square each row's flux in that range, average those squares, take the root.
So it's 24.5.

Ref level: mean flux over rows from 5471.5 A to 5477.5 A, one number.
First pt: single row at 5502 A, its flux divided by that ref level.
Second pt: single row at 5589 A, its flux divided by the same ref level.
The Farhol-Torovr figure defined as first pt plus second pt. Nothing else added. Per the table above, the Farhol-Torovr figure 2.00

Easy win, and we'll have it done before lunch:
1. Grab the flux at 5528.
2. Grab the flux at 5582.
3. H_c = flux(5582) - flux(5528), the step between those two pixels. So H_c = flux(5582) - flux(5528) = 1.4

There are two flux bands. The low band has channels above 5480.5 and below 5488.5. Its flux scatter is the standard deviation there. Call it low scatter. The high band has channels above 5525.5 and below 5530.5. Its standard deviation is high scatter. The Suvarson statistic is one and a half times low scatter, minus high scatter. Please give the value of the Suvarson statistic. -1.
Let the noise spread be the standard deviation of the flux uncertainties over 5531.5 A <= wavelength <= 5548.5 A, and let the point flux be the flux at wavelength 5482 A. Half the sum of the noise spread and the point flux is 11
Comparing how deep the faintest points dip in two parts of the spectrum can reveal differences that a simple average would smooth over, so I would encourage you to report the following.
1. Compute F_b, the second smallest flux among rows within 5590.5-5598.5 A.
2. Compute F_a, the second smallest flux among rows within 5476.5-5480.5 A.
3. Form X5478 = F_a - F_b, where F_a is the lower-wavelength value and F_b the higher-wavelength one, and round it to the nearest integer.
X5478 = -1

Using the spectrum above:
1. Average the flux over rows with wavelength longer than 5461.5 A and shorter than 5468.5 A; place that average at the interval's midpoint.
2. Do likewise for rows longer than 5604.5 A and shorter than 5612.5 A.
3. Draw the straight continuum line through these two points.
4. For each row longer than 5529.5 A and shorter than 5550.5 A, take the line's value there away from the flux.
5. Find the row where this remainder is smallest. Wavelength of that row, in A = 5530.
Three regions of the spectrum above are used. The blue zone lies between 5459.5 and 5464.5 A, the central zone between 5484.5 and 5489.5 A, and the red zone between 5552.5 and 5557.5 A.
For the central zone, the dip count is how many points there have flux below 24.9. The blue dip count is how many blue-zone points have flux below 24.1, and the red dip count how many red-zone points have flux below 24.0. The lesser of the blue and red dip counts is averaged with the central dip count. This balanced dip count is 1.5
